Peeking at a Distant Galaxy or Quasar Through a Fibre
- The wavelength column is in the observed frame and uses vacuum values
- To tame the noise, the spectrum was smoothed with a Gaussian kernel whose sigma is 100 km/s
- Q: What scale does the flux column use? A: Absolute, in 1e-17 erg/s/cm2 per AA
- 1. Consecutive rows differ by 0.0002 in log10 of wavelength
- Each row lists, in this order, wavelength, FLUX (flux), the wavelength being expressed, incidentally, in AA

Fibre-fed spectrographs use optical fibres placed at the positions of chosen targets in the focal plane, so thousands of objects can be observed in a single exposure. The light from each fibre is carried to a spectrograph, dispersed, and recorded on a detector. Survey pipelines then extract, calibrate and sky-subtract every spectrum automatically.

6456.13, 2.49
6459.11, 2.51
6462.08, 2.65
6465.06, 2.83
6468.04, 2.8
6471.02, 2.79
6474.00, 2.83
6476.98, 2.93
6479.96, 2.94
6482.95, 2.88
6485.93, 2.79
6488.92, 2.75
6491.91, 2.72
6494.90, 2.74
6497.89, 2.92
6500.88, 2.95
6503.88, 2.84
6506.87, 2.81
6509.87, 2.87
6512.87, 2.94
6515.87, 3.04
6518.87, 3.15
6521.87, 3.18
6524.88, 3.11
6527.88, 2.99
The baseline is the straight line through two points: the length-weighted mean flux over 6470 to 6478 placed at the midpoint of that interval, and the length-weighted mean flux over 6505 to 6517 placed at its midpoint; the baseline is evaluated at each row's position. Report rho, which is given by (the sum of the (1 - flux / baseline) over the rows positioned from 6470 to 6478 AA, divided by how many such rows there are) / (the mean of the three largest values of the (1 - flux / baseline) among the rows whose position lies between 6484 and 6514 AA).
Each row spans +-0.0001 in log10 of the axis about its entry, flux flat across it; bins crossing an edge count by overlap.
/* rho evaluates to 0.0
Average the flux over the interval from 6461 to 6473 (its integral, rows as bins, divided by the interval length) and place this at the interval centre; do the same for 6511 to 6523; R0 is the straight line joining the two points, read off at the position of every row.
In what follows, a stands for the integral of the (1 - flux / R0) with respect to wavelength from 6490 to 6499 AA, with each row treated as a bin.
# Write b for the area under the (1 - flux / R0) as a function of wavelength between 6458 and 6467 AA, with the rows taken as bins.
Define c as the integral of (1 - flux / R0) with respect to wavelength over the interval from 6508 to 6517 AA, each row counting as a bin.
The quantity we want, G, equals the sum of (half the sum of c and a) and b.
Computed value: 0.61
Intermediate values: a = 0.46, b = 0.230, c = 0.3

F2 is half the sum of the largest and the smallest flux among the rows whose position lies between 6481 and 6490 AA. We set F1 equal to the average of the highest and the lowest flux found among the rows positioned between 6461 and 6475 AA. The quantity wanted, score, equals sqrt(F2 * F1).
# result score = 2.78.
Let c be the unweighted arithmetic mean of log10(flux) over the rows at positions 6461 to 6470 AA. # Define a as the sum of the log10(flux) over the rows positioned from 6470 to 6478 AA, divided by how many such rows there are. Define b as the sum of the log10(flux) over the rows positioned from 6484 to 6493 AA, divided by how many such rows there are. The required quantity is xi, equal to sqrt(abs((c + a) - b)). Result 0.675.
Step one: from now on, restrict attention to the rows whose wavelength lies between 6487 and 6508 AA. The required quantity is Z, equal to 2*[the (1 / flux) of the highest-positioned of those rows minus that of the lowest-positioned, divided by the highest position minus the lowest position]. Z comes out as -0.001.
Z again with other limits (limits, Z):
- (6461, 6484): -0.003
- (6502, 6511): -0.001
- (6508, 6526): -0.004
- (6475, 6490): 0.004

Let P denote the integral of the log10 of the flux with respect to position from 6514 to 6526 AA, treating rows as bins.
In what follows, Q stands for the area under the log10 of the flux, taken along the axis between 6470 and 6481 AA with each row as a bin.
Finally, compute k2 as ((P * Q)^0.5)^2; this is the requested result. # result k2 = 29.9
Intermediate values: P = 5.92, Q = 5.04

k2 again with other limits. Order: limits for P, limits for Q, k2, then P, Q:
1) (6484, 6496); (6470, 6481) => 26.6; 5.28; 5.04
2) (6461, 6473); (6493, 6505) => 29.1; 5.31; 5.47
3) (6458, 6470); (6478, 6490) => 28.3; 5.18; 5.45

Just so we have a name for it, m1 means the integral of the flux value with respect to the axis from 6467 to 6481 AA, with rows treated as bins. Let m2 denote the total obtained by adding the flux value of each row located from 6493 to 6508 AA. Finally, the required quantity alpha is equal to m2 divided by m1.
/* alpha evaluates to 0.356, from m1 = 40.0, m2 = 14.26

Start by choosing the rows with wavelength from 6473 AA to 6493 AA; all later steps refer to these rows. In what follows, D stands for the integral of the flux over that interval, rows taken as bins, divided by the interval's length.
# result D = 2.84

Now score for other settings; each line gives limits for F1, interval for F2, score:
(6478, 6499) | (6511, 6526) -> 2.94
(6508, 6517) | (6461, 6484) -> 2.87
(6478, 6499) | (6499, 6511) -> 2.85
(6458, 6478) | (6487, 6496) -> 2.73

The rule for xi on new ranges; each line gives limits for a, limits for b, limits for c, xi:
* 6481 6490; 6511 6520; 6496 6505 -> 0.654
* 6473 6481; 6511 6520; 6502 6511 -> 0.658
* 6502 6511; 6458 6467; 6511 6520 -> 0.715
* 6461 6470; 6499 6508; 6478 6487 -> 0.664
